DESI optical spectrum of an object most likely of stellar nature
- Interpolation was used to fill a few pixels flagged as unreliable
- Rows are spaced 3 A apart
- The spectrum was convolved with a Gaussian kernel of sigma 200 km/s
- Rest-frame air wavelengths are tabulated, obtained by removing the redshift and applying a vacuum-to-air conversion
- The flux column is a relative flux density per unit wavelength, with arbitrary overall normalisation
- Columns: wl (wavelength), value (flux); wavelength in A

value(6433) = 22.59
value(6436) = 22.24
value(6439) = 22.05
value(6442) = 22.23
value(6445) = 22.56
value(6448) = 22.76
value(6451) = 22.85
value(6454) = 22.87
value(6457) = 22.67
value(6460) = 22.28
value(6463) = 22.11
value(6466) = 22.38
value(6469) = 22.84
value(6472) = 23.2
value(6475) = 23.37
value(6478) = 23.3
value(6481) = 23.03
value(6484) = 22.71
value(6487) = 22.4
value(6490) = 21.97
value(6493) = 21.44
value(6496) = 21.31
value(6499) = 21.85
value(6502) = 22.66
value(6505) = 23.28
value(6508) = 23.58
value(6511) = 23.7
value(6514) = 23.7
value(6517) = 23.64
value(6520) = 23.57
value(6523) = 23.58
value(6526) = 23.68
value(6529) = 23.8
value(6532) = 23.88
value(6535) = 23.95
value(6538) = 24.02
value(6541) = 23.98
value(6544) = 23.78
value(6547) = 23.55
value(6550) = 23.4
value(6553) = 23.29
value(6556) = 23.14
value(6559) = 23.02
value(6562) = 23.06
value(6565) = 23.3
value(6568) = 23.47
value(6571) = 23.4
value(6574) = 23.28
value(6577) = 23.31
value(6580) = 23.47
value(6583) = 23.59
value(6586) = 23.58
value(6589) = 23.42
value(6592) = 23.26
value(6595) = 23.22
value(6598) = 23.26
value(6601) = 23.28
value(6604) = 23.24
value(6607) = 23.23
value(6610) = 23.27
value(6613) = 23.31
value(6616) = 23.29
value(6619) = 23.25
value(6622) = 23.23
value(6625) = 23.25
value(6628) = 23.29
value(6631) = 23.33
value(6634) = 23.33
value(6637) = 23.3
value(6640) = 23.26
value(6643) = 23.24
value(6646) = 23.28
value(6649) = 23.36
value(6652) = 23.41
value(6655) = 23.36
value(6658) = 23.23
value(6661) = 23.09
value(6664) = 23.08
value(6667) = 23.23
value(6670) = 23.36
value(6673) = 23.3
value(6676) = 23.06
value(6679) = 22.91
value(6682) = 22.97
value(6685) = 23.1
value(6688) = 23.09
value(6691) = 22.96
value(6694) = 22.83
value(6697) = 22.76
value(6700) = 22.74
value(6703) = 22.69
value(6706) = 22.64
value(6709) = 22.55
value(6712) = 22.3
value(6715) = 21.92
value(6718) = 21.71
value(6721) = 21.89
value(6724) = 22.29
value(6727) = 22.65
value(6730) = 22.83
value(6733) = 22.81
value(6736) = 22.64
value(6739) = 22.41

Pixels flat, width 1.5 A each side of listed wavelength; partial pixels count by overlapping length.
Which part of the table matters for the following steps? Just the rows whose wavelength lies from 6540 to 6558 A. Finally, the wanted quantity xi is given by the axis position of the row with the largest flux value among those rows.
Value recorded 6541 A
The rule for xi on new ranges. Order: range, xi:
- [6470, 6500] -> 6475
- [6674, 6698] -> 6685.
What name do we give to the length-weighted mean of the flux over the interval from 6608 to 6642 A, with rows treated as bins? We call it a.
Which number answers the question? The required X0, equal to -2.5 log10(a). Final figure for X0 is -3.418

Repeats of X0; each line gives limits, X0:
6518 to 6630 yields -3.424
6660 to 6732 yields -3.392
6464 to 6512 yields -3.389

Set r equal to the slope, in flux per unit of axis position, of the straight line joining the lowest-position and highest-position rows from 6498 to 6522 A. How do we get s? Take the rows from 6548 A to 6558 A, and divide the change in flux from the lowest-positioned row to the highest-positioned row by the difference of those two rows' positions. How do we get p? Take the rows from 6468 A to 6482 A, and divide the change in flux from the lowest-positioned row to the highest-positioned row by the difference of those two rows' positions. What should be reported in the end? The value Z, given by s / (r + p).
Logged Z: -0.4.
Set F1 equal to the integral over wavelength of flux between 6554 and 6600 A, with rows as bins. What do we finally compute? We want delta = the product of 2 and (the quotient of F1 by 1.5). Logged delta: 1430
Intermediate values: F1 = 1073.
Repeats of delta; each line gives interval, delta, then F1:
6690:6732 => 1259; 944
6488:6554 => 2046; 1534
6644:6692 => 1483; 1113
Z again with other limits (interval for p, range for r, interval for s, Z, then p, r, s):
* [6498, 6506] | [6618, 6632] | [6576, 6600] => 0.0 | 0.24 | 0.01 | 0.00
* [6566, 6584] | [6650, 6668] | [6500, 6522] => -12.6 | 0.01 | -0.01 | 0.05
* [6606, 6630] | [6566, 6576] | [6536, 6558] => 1.7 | 0.00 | -0.03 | -0.05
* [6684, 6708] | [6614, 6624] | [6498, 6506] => -7.5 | -0.02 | -0.01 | 0.24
